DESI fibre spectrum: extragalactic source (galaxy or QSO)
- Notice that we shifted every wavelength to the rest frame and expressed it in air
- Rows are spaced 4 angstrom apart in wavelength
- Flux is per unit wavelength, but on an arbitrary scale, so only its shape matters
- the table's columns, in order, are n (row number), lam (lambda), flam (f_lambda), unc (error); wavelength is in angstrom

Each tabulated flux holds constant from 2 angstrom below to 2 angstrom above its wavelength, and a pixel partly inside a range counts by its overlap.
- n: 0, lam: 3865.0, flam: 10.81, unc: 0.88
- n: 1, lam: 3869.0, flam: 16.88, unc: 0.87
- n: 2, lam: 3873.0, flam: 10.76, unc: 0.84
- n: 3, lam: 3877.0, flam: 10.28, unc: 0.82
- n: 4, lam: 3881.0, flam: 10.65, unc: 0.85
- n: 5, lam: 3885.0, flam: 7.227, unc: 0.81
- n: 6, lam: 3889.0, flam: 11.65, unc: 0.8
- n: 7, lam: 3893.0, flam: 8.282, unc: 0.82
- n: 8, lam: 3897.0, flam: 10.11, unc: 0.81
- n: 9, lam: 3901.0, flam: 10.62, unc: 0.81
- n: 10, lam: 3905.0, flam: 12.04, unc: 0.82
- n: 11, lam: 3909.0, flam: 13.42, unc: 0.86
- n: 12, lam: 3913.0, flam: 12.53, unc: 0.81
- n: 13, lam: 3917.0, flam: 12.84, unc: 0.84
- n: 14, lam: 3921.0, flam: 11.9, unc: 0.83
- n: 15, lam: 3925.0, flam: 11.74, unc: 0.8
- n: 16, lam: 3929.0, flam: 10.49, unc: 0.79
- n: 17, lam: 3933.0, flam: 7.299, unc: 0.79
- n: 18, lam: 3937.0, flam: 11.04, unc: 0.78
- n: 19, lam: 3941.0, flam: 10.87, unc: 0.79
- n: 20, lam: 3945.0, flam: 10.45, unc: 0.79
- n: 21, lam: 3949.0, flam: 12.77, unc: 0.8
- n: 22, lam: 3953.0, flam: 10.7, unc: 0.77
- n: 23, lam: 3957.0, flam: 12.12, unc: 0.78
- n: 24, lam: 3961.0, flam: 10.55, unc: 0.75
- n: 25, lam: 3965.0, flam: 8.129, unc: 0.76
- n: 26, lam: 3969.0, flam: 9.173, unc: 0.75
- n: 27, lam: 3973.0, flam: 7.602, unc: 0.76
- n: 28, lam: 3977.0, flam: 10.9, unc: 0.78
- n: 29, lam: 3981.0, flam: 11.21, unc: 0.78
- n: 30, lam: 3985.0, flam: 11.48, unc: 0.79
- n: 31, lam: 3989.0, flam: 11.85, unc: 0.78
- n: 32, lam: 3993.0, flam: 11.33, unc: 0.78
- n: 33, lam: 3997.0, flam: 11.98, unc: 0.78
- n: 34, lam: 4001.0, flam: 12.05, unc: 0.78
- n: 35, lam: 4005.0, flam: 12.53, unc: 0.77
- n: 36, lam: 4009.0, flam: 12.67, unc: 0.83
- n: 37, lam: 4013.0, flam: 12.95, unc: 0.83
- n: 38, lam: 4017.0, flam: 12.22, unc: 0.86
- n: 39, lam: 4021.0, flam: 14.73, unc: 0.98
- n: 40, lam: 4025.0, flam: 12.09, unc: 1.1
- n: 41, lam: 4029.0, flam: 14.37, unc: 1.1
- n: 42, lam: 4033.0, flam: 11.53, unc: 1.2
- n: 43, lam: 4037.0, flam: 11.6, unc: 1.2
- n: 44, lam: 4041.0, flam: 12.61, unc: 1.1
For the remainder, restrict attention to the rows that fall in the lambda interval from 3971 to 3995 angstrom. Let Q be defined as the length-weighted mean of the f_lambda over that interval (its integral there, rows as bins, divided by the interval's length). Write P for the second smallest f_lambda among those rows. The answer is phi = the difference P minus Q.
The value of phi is 0.2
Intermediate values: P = 10.9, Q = 10.7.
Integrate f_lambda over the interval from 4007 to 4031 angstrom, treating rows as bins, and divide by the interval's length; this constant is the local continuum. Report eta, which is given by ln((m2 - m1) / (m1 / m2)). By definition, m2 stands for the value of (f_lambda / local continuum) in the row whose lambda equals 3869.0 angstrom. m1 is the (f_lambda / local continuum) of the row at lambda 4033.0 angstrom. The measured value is -0.5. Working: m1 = 0.875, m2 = 1.28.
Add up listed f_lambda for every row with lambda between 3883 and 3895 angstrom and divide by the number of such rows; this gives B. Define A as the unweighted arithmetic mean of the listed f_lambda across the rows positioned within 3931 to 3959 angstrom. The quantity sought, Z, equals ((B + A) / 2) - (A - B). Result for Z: 8.2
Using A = 10.7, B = 9.1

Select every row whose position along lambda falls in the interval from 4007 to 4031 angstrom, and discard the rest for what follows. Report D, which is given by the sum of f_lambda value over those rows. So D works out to 79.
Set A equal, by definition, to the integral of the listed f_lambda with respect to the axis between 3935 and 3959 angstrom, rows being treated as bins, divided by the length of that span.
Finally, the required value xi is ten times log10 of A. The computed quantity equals 10.54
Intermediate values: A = 11.3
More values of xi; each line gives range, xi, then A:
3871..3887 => 9.88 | 9.7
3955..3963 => 10.54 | 11.3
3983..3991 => 10.67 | 11.7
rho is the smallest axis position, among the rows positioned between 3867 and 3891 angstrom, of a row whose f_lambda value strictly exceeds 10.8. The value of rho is 3869.0 angstrom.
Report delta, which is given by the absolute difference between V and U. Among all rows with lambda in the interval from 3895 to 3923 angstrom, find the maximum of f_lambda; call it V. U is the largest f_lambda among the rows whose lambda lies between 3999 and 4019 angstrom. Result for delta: 0.5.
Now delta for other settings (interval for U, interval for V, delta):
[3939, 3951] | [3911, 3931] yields 0.1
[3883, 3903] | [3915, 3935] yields 1.2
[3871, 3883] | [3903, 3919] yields 2.7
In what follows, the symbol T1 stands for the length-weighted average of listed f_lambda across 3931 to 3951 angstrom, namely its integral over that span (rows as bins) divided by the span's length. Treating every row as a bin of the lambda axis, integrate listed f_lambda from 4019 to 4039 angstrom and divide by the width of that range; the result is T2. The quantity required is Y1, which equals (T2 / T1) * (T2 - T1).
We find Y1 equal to 2.9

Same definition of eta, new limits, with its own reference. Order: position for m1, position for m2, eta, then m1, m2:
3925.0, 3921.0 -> -4.4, 0.891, 0.90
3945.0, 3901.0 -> -4.3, 0.793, 0.81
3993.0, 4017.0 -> -2.6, 0.860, 0.93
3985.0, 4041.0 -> -2.4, 0.872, 0.96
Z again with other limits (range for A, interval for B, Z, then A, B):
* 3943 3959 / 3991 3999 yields 11.7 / 11.5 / 11.7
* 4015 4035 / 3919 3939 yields 9.2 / 13.0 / 10.5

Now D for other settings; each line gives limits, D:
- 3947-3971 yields 63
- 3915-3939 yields 65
